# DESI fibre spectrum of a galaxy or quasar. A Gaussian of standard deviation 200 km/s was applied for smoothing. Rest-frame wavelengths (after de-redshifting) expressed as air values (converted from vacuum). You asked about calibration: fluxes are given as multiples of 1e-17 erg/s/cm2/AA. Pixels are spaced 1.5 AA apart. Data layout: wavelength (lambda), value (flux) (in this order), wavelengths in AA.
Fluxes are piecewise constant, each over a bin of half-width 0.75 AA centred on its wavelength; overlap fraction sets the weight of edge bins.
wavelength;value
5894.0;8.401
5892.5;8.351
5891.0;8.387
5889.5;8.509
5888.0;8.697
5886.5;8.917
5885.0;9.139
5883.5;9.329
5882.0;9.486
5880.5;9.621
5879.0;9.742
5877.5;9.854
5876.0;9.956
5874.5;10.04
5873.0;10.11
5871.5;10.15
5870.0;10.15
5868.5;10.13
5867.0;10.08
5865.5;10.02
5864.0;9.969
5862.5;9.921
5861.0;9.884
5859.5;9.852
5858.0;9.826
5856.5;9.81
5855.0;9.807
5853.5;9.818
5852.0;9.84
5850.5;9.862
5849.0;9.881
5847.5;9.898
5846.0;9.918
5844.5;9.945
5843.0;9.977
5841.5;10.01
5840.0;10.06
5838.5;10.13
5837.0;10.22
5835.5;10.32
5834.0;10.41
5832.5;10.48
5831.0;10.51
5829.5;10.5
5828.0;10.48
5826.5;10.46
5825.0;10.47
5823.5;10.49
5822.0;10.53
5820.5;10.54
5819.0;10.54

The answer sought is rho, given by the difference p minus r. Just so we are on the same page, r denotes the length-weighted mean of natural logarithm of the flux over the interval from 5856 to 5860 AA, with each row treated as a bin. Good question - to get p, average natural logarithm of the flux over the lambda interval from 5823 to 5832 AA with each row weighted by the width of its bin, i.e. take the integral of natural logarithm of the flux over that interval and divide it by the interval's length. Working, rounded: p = 2.35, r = 2.29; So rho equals 0.06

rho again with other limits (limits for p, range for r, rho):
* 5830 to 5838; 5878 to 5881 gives 0.07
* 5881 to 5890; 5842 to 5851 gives -0.09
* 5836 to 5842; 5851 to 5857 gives 0.03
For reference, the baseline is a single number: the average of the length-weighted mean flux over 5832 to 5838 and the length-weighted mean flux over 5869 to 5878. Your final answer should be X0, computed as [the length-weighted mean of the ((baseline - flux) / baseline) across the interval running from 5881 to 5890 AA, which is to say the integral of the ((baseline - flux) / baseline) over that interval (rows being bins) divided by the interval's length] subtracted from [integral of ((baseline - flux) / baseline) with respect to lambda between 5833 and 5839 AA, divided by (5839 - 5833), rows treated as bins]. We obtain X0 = -0.122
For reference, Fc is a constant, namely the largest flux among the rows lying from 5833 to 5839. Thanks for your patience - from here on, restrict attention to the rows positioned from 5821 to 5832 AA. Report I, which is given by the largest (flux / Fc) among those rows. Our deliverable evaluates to 1.01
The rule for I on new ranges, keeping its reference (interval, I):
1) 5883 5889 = 0.90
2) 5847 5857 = 0.95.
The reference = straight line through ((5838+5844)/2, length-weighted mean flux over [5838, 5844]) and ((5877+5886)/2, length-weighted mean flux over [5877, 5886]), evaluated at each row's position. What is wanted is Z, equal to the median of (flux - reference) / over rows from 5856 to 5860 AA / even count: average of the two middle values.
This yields 0.01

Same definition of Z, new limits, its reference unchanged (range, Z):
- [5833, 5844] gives 0.06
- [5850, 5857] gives -0.05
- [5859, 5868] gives 0.20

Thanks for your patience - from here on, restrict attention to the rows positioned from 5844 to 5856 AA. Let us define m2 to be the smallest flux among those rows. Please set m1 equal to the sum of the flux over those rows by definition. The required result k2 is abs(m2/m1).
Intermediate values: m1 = 79.0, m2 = 9.807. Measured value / 0.124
